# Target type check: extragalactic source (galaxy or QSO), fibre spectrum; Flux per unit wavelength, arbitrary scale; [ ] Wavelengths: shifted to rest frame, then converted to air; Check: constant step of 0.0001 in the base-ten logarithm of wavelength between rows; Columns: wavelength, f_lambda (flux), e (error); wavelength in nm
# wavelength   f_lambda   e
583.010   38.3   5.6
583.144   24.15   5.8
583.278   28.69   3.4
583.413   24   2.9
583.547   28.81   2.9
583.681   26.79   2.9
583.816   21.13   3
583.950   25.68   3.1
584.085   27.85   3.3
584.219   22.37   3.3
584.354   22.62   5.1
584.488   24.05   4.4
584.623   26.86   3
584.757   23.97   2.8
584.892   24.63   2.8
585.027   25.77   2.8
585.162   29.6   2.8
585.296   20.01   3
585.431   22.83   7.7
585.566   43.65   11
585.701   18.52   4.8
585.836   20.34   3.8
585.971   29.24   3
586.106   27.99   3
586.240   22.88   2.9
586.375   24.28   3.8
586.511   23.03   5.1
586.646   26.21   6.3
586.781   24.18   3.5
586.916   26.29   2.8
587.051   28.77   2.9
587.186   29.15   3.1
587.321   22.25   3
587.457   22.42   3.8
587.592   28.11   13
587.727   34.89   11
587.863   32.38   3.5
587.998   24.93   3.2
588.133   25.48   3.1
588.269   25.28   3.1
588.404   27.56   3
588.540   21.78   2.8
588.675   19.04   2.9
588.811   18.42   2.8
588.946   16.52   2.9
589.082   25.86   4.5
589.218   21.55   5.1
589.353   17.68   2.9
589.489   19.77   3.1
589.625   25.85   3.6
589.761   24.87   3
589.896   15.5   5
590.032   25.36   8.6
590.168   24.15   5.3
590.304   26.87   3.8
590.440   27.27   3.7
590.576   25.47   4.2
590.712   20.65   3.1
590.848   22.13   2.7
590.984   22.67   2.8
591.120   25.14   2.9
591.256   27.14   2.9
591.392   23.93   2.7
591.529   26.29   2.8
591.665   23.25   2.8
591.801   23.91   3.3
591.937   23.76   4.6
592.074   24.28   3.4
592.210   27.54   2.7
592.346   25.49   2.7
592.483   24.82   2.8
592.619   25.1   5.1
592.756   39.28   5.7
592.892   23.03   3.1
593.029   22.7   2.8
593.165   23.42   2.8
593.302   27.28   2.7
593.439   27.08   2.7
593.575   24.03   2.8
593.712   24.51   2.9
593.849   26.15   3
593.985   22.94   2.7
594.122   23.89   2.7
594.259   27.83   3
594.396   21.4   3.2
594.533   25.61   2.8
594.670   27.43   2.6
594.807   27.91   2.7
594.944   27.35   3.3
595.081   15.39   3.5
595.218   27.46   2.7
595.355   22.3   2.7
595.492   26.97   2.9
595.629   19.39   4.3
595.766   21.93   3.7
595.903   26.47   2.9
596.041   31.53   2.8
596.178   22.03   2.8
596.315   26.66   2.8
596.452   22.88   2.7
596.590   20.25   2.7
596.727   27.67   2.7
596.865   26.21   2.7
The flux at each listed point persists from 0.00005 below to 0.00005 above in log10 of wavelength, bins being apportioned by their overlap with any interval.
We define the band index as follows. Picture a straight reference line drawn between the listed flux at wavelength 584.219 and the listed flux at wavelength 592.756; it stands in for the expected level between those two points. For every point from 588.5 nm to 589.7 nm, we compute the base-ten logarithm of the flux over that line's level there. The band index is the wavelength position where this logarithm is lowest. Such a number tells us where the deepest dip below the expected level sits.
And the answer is 588.946 nm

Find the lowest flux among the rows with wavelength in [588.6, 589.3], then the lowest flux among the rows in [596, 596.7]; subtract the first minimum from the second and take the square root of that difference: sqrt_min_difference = 1.9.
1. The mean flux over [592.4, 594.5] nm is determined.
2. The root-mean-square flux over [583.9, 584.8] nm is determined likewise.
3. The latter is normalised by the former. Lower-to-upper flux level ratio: 0.97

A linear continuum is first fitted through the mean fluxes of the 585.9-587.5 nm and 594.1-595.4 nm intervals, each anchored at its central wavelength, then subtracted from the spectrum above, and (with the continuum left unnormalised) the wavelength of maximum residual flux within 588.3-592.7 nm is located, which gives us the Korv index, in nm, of 592.210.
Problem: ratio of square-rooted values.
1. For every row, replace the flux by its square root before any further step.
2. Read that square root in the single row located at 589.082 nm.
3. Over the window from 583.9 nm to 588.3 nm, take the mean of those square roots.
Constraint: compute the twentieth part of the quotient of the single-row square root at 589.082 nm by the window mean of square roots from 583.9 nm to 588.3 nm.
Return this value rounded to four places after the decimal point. 0.0501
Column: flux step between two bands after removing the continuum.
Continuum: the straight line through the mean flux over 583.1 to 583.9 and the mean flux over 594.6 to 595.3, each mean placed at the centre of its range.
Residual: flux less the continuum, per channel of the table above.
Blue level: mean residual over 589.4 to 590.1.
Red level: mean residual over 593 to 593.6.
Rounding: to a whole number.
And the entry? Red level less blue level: 3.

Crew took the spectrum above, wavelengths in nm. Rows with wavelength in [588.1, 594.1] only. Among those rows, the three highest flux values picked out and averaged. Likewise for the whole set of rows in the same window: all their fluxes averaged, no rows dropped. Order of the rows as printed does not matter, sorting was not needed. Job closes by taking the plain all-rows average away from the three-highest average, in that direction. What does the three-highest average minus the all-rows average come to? 7.4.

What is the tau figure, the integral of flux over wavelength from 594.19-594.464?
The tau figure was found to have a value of 6.74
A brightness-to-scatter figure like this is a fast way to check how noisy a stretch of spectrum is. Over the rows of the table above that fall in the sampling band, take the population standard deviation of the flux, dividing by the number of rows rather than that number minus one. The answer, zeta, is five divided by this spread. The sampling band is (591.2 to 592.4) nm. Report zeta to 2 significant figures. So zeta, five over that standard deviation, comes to 3.3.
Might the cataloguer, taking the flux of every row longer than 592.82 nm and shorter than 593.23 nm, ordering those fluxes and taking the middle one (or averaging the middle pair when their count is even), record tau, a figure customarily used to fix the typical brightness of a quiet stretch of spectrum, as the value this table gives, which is 23.0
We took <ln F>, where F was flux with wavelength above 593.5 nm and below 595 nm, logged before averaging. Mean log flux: 3.230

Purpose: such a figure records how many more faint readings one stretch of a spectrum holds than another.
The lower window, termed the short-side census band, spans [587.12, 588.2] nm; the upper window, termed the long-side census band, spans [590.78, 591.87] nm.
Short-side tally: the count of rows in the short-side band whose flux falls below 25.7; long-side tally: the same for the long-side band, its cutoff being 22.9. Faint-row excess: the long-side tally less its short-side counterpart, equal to -2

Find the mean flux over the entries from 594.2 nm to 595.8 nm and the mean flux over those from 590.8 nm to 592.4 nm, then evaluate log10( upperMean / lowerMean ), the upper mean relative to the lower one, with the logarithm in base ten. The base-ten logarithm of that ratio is -0.007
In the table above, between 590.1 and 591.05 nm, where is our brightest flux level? 590.440 nm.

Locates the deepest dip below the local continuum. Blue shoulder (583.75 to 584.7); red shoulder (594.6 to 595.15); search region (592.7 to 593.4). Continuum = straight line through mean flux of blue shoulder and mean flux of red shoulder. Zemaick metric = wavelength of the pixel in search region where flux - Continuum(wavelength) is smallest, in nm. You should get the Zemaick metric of 593.029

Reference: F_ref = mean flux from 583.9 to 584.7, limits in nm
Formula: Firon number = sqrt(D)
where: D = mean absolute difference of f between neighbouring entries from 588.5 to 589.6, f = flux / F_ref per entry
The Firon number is 0.38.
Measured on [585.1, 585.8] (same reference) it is 0.77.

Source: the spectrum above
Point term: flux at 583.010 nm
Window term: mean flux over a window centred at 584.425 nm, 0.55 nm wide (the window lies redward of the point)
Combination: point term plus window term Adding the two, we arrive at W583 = 62.3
